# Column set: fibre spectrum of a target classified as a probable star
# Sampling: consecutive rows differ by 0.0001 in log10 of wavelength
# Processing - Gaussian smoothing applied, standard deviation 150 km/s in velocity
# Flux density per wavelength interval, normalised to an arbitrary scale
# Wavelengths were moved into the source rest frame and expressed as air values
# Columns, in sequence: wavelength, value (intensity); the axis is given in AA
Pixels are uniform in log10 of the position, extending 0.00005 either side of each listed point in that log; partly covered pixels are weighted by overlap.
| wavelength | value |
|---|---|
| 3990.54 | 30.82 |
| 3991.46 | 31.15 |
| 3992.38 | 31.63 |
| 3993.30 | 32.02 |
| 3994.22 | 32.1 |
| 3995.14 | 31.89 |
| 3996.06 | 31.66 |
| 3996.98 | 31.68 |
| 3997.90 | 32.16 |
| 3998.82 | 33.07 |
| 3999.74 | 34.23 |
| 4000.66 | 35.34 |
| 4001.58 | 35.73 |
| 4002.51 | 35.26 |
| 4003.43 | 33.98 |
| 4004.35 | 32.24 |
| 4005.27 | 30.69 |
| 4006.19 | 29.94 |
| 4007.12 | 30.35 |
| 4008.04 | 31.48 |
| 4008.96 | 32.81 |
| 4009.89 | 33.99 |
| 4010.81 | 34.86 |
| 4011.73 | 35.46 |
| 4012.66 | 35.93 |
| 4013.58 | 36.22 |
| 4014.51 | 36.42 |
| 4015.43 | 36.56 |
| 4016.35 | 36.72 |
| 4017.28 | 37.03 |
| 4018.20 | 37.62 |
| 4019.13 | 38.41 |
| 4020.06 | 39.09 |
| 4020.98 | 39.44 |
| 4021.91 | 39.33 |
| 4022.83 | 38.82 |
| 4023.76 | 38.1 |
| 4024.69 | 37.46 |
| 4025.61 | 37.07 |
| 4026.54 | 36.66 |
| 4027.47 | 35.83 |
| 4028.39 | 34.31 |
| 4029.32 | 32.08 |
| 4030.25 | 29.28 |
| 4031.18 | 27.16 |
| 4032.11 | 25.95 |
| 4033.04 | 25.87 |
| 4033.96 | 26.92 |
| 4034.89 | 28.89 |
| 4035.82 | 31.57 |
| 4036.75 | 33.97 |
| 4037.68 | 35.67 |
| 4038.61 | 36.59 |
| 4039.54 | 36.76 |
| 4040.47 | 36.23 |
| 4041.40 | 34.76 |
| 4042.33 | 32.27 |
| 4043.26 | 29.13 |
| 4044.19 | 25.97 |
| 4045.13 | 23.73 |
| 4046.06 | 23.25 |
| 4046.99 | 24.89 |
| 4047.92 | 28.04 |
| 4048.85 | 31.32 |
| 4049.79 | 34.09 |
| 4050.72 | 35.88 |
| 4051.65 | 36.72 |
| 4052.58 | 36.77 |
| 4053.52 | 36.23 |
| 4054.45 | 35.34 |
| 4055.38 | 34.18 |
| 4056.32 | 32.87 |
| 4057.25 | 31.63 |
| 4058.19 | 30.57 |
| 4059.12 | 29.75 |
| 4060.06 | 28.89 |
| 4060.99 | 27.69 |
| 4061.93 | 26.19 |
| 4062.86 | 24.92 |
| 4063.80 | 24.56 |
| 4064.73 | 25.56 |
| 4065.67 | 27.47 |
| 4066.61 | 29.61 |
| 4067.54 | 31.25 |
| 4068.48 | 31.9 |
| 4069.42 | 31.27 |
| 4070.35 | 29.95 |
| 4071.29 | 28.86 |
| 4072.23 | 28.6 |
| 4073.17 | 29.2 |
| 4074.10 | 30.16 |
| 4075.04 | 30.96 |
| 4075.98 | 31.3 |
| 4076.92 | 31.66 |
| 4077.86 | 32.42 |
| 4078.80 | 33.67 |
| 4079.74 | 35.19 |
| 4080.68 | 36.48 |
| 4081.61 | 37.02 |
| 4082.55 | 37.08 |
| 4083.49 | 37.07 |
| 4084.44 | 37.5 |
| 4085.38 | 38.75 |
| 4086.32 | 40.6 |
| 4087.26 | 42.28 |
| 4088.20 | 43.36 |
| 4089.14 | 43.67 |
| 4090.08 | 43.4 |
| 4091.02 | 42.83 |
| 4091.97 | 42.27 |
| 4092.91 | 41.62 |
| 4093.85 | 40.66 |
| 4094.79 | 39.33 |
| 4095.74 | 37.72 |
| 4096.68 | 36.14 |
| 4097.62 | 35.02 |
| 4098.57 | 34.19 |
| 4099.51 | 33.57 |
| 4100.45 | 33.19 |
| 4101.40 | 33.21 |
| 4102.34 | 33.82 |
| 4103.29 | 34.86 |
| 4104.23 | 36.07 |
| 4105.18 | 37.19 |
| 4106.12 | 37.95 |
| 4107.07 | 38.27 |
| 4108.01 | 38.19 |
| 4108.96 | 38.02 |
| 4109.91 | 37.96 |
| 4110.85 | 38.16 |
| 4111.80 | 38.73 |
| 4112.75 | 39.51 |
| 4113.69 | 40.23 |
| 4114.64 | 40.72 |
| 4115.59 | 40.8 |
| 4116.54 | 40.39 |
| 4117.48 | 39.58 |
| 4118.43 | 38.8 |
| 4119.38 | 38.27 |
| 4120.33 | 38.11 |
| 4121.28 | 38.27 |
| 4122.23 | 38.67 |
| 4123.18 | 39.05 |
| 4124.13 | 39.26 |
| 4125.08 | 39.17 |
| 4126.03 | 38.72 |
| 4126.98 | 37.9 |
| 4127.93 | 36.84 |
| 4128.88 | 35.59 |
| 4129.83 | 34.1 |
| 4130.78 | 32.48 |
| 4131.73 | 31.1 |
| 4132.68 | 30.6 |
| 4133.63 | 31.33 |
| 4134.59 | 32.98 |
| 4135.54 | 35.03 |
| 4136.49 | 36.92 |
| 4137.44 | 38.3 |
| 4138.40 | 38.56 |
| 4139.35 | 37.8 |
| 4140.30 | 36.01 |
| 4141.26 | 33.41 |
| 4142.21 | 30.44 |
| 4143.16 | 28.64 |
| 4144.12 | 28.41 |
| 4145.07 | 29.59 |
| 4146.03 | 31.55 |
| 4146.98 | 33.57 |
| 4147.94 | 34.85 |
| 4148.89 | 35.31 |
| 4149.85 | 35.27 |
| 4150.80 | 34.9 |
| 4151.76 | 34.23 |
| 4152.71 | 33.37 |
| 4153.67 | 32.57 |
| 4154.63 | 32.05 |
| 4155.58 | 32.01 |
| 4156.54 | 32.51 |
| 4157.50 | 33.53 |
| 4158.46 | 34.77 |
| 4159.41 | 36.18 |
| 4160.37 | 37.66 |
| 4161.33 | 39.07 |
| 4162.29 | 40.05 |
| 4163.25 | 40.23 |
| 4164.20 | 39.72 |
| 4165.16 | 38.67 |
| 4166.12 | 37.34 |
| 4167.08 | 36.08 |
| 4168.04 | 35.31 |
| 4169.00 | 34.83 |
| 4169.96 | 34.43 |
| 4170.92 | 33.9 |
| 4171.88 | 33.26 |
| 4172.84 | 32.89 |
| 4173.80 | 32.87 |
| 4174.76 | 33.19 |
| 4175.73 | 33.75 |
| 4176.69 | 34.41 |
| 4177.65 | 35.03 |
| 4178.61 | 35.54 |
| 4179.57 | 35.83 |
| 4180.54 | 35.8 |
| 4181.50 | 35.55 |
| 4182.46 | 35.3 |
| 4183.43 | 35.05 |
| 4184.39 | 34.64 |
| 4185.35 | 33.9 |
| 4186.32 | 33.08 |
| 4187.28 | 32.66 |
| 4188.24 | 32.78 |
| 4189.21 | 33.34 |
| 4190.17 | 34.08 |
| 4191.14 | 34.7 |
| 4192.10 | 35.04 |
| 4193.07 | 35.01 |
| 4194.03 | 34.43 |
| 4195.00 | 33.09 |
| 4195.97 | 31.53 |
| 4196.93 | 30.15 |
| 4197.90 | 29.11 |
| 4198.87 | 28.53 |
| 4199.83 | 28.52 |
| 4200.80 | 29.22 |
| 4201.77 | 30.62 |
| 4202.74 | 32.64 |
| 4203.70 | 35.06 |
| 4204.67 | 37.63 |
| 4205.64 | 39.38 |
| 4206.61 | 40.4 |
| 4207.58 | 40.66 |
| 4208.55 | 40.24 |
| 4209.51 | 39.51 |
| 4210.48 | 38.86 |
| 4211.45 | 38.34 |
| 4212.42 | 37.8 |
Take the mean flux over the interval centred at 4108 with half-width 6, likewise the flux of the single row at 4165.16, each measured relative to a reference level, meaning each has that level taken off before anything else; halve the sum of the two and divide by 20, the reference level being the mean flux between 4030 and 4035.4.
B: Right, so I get 0.54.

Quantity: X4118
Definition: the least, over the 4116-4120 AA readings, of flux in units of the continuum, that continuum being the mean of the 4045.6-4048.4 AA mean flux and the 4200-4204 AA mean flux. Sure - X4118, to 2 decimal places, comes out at 1.34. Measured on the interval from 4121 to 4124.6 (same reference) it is 1.34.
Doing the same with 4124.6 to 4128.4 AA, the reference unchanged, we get 1.29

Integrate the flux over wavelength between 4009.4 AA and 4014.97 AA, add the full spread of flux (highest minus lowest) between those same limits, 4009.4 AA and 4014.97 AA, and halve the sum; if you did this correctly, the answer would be 100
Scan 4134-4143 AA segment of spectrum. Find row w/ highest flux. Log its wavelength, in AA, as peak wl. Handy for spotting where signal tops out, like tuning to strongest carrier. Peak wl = 4138.40 AA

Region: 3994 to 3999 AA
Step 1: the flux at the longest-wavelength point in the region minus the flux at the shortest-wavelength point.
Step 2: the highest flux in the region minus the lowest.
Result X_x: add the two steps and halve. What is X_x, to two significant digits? 1.2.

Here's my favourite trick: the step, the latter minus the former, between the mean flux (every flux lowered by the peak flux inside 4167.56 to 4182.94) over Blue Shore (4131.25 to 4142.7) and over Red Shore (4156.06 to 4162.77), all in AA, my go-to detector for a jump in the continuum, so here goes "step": 1.9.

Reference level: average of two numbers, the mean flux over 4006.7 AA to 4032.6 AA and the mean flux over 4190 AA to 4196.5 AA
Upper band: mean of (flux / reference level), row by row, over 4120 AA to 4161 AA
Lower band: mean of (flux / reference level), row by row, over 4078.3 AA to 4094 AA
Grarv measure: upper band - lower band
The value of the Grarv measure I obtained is -0.14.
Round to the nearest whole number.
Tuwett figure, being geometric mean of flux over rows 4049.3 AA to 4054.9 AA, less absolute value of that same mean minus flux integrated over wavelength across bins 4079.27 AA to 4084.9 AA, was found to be -135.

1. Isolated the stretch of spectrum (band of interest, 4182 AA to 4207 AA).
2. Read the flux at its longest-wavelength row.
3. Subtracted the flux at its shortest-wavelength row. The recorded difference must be 5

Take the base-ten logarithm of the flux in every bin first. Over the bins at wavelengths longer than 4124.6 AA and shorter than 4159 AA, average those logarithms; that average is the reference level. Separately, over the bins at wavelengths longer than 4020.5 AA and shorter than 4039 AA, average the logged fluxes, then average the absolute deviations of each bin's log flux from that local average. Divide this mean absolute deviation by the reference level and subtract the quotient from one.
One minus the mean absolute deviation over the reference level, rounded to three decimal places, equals 0.964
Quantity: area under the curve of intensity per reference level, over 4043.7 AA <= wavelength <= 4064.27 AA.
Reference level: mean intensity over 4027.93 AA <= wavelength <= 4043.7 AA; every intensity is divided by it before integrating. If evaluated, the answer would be 19.6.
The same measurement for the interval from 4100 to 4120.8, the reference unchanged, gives 24.9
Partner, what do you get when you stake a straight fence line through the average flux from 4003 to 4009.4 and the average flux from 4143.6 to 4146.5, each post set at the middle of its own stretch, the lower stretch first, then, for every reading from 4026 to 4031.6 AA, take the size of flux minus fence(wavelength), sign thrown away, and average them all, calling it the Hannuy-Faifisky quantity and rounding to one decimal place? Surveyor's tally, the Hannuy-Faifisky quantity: 3.3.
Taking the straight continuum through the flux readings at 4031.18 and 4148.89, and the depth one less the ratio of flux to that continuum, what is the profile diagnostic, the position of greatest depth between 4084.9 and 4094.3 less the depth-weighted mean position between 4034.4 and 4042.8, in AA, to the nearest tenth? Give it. 46.4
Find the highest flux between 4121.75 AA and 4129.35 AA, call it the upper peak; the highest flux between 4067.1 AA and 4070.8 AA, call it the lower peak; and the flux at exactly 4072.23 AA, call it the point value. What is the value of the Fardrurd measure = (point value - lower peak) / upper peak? -0.084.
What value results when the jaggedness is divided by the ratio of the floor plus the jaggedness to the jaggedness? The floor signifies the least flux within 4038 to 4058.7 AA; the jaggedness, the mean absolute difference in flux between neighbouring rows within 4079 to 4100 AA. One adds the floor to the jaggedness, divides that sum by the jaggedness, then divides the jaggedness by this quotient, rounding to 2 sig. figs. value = 0.033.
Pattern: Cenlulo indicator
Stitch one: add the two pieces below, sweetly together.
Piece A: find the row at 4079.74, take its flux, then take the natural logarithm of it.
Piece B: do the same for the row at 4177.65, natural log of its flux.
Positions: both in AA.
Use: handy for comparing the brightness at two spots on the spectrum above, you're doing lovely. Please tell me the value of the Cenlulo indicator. 7.12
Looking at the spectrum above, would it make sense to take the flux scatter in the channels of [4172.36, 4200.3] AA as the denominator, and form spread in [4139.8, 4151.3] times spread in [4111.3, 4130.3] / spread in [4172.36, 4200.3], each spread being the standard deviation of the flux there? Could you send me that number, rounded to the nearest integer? 2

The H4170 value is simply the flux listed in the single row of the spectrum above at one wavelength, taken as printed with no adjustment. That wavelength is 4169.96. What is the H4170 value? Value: 34.43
